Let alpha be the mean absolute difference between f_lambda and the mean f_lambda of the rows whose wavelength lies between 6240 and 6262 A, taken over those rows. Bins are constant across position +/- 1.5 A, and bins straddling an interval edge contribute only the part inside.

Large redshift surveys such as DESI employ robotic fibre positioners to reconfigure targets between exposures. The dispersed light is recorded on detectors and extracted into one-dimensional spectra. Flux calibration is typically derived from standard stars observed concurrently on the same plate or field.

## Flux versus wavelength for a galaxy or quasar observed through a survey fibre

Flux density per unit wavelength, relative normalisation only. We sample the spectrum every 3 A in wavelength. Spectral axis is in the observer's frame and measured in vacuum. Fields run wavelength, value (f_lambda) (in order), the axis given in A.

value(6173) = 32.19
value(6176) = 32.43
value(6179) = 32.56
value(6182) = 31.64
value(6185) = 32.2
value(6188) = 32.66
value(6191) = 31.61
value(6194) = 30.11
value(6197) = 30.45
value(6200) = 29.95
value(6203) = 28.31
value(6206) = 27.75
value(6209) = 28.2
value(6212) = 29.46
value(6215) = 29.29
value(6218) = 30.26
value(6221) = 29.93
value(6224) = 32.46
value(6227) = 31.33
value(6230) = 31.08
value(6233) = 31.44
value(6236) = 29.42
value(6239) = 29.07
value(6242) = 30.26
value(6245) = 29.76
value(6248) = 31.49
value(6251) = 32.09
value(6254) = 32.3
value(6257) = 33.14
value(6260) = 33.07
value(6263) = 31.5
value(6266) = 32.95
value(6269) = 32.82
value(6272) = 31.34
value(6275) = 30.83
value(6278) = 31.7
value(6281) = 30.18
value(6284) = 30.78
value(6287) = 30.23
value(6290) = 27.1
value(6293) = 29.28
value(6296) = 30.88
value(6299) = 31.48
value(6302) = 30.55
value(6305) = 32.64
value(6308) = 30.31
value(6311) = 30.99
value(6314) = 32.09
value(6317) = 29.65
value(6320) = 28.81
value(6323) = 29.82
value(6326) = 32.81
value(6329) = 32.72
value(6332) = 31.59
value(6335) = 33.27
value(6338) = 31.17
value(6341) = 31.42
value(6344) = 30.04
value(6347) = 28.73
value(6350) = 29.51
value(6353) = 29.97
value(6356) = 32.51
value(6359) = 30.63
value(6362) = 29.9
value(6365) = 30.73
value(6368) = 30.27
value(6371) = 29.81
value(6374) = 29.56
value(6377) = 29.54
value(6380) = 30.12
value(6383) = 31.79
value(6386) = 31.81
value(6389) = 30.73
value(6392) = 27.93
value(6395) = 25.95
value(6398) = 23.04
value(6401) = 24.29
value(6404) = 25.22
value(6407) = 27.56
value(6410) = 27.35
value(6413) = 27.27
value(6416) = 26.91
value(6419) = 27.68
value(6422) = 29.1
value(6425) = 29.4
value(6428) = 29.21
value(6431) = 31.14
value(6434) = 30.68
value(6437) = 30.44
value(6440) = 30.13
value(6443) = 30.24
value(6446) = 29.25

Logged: 1.05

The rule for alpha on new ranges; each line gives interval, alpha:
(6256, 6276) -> 0.87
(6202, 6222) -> 0.81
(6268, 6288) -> 0.71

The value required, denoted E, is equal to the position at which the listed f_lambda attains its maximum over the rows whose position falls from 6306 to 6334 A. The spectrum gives 6326 A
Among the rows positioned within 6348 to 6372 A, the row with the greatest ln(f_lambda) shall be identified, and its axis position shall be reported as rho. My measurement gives 6356 A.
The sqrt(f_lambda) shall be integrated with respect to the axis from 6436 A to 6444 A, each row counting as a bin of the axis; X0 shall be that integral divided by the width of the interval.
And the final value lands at 5.50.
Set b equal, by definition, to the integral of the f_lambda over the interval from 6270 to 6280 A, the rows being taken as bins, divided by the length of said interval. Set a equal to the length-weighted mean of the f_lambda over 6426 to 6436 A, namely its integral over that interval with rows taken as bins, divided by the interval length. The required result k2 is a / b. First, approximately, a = 30.3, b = 31.3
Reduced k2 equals 0.97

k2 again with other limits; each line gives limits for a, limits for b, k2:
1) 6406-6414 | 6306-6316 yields 0.88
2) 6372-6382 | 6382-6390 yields 0.95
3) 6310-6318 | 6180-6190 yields 0.96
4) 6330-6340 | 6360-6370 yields 1.06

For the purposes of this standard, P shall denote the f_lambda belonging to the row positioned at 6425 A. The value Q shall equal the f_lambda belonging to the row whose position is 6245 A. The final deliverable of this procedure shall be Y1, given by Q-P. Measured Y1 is 0.4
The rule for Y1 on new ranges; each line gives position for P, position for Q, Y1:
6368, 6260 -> 2.8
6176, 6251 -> -0.3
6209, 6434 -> 2.5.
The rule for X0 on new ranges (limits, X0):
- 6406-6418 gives 5.22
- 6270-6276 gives 5.59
